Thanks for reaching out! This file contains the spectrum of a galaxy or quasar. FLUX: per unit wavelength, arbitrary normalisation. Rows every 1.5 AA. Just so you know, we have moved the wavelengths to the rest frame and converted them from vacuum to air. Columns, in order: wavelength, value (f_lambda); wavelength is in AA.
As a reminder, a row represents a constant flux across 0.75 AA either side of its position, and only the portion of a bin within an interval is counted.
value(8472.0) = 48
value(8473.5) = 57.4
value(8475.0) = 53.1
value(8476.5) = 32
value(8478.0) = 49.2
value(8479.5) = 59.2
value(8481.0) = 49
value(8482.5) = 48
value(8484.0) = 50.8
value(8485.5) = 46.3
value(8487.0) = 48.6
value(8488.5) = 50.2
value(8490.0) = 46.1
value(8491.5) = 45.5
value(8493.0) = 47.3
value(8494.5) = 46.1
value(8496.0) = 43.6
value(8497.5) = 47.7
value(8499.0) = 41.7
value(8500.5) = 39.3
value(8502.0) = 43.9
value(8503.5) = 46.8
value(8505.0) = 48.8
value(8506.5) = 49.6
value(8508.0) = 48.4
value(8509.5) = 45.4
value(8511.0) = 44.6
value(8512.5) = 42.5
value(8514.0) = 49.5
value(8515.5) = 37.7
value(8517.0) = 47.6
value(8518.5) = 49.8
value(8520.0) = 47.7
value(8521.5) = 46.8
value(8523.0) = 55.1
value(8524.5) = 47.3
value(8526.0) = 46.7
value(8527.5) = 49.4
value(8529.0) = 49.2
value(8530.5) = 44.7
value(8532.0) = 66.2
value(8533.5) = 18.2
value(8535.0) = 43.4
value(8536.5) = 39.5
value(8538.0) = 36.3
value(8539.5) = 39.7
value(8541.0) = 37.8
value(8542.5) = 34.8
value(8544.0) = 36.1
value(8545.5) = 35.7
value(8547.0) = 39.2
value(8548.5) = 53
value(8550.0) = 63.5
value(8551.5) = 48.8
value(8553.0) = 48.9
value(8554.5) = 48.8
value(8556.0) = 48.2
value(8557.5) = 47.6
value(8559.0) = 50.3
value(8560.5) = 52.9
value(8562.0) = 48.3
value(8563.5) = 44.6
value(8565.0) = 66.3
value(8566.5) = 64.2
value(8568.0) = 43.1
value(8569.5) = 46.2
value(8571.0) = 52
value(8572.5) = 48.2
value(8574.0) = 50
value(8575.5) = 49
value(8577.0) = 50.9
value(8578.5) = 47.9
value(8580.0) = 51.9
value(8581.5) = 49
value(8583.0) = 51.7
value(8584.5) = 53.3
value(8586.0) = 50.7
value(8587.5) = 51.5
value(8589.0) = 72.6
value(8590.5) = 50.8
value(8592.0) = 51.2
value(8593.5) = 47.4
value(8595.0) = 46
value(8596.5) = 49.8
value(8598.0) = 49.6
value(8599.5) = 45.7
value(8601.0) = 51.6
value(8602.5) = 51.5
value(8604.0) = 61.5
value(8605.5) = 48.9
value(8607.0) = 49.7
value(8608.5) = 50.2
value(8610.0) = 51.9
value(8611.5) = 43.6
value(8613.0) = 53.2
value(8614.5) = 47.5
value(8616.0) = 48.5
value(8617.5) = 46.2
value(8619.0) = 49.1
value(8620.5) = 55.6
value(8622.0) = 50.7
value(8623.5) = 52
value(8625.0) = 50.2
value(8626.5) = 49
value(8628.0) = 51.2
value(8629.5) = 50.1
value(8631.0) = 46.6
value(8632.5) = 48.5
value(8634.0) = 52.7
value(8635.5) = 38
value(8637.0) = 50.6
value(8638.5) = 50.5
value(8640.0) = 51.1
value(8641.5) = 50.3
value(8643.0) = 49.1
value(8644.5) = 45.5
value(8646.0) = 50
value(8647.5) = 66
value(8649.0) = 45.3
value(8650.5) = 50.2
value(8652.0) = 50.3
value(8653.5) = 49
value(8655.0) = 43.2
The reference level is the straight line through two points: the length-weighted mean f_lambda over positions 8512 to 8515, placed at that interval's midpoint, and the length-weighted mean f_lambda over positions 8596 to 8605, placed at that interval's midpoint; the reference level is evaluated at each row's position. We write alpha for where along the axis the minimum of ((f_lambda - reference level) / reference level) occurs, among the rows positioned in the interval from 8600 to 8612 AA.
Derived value 8611.5 AA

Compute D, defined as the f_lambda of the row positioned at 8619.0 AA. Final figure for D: 49.1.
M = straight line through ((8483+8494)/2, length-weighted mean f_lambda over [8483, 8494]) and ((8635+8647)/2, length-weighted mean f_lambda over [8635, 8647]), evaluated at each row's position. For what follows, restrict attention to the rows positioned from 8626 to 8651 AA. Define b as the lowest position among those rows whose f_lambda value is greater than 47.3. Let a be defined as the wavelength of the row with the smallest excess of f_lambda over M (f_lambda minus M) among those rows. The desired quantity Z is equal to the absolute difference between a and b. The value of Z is 9.0 AA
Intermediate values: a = 8635.5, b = 8626.5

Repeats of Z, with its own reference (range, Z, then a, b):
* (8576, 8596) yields 18.0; 8595.0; 8577.0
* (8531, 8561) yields 1.5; 8533.5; 8532.0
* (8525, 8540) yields 6.0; 8533.5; 8527.5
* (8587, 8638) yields 48.0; 8635.5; 8587.5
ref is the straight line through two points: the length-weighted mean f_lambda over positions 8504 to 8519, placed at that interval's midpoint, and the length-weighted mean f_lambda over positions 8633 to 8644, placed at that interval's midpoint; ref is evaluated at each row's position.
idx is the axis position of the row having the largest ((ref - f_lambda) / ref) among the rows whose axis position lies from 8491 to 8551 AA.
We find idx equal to 8533.5 AA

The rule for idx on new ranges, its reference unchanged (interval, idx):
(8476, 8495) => 8476.5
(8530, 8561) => 8533.5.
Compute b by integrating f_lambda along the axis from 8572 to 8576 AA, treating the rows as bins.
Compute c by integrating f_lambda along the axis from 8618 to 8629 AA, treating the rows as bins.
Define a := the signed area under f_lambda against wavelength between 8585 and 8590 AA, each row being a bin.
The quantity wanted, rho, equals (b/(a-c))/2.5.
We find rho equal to -0.29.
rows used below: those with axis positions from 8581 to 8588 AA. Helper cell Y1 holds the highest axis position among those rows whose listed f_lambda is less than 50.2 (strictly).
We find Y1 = 8581.5 AA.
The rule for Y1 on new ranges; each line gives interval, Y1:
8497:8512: 8511.0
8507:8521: 8520.0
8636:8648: 8646.0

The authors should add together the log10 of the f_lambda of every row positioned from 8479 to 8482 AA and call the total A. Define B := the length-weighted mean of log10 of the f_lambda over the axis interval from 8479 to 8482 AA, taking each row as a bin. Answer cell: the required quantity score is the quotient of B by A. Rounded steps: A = 3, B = 1.72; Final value 0.50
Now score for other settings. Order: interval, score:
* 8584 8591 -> 0.20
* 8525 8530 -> 0.33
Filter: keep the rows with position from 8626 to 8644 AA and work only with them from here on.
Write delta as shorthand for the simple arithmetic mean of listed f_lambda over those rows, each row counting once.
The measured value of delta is 49.0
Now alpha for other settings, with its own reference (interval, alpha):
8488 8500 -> 8499.0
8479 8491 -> 8490.0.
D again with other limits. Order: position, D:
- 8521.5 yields 46.8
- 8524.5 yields 47.3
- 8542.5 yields 34.8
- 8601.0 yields 51.6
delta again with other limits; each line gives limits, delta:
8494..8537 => 45.8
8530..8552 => 42.5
